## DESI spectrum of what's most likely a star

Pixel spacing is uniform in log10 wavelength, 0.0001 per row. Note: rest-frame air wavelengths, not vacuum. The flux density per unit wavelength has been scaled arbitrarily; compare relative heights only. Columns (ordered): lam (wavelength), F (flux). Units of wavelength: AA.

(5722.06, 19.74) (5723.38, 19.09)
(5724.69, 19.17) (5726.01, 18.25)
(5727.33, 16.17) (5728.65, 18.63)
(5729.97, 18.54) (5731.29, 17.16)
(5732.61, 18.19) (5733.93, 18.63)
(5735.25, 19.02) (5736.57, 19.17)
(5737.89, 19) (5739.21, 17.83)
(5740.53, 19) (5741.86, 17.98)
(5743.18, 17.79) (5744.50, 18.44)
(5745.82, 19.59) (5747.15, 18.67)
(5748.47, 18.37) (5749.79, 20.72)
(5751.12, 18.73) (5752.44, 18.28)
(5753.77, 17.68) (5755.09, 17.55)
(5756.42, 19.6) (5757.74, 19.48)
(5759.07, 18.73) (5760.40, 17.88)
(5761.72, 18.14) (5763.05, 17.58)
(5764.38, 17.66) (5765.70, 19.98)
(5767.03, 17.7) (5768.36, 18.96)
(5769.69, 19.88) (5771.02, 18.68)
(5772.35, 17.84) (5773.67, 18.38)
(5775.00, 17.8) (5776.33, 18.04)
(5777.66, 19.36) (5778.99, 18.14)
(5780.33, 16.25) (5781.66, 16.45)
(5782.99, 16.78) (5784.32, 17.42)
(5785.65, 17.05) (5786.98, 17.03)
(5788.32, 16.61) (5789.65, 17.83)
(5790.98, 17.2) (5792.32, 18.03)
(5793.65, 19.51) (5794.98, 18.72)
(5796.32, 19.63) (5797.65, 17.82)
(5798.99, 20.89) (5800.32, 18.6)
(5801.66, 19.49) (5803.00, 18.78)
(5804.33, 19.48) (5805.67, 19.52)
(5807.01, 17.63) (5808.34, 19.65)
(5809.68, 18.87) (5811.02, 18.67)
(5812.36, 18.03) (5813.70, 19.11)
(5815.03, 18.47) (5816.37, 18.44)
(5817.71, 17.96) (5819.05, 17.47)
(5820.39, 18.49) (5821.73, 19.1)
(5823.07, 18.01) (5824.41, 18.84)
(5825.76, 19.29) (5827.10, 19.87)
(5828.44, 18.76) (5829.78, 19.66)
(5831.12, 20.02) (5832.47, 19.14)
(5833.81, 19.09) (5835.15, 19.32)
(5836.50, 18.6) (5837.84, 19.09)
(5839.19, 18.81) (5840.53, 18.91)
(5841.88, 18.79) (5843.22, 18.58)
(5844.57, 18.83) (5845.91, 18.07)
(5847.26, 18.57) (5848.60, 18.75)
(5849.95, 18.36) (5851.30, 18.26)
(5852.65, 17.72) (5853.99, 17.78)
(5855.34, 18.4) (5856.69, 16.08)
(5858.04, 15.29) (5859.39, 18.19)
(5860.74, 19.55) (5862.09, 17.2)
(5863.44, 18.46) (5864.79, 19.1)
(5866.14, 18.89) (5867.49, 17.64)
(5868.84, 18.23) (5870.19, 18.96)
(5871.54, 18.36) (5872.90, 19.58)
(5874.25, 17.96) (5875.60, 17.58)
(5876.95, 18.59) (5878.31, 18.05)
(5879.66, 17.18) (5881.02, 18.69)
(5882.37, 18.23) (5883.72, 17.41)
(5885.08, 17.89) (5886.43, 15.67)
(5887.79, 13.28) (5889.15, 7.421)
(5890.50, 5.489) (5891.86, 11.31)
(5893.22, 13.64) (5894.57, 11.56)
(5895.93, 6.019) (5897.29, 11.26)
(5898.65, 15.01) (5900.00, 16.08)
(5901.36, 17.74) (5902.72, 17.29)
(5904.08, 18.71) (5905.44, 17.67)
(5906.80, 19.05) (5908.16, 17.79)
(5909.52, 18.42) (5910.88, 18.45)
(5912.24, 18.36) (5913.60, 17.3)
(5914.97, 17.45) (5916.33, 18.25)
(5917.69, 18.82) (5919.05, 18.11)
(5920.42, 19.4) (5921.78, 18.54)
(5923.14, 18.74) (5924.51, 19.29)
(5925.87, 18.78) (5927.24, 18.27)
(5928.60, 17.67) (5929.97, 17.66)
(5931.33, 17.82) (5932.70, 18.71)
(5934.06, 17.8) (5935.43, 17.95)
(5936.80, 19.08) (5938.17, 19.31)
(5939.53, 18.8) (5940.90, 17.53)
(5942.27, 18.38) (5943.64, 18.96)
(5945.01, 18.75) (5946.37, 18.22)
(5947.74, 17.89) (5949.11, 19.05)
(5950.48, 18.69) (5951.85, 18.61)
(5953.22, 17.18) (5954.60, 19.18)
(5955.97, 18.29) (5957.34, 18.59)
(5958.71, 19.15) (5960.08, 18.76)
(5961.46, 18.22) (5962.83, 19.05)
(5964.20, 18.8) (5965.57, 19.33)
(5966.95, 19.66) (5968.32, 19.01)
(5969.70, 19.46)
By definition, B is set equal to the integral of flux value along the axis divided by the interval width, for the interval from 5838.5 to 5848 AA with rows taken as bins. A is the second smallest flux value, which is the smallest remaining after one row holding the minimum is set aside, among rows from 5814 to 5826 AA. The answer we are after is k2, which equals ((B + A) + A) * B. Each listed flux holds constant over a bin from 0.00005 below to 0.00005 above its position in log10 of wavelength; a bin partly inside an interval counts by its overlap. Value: 1018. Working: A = 17.96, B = 18.7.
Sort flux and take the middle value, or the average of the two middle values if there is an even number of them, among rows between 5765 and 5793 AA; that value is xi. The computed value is 17.8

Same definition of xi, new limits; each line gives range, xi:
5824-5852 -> 18.8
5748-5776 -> 18.4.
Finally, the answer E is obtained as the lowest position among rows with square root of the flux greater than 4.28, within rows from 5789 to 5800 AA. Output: 5793.65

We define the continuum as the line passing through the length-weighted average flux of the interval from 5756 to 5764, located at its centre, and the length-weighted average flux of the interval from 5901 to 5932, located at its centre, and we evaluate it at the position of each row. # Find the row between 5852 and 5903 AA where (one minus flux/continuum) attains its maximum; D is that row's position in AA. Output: 5890.50 AA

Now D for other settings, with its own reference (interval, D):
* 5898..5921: 5898.65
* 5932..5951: 5940.90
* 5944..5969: 5953.22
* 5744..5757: 5755.09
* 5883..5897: 5890.50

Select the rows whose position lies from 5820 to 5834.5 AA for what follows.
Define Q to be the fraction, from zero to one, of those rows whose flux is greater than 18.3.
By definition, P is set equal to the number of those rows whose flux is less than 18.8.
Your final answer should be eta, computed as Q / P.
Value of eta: 0.30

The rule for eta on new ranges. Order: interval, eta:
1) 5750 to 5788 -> 0.02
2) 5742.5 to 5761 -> 0.06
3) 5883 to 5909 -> 0.01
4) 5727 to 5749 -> 0.05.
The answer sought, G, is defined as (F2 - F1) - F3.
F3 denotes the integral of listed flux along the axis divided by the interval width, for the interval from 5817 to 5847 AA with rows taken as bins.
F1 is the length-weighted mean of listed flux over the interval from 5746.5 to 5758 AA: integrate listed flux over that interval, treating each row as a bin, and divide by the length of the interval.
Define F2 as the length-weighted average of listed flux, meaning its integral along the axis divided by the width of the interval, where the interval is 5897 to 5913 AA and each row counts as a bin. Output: -20.3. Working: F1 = 18.8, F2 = 17.3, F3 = 18.8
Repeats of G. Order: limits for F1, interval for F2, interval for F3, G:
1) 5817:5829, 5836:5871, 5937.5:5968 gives -19.0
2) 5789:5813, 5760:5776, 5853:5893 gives -17.2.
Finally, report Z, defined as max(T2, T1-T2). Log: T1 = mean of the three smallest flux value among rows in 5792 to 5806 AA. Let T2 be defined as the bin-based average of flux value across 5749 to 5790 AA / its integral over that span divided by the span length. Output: 18.1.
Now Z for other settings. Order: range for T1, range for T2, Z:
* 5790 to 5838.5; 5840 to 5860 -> 18.0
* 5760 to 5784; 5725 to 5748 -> 18.4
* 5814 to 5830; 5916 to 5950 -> 18.5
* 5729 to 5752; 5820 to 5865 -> 18.5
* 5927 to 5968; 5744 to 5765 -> 18.6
